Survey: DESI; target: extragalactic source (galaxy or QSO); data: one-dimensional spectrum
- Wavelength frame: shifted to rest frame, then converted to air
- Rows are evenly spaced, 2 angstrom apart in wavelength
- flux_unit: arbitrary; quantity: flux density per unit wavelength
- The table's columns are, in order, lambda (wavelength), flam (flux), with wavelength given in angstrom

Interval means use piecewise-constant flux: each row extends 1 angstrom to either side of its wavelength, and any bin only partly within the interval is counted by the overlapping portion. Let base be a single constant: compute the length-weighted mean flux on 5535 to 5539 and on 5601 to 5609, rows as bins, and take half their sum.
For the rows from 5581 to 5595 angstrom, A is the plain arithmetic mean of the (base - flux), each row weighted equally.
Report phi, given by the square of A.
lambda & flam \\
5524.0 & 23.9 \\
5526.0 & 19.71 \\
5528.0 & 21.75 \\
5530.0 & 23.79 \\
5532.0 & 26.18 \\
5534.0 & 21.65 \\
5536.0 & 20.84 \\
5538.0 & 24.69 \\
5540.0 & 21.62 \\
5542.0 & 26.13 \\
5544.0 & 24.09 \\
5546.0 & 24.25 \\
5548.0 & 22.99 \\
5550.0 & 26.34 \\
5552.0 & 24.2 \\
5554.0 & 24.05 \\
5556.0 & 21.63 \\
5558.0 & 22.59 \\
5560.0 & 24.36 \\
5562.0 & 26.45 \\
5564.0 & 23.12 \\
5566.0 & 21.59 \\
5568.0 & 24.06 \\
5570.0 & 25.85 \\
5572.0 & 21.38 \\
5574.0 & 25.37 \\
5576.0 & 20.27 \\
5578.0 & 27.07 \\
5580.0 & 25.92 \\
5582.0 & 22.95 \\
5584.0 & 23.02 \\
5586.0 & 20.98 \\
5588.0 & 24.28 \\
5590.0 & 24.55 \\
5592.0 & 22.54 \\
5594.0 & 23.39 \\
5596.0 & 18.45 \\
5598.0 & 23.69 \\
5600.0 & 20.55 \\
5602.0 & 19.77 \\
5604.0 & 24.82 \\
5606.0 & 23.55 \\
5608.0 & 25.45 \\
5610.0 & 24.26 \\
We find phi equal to 0.00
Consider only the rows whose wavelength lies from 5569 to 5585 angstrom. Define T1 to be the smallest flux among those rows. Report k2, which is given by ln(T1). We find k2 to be 3.01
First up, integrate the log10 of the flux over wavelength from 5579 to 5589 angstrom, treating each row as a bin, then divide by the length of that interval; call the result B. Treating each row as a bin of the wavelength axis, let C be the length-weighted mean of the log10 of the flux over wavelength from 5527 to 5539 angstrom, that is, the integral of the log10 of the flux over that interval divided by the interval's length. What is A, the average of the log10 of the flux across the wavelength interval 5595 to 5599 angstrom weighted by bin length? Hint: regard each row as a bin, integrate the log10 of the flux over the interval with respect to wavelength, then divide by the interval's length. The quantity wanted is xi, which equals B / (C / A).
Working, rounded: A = 1.32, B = 1.37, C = 1.36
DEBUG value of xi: 1.33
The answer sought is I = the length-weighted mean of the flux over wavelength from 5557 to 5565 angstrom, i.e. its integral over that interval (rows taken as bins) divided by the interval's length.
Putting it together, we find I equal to 24.1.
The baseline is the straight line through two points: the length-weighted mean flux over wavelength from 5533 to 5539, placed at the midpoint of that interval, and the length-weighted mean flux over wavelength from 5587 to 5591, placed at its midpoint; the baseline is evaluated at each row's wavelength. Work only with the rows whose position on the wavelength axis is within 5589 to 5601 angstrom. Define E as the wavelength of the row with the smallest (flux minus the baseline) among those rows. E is 5596.0 angstrom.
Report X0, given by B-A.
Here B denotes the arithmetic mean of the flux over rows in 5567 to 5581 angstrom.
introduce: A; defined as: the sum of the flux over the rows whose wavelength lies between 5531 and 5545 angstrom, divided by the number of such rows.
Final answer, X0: 0.7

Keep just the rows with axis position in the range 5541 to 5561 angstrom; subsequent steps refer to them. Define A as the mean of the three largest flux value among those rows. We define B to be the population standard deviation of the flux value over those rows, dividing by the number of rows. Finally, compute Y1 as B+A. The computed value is 27.0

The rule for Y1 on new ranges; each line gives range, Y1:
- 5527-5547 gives 27.5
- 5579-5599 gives 26.9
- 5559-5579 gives 28.7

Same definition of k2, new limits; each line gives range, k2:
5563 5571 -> 3.07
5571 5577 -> 3.01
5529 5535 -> 3.08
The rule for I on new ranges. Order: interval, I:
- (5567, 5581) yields 24.3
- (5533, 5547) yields 23.3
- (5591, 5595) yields 23.0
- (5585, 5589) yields 22.6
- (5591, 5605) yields 21.9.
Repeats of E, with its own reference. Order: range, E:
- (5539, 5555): 5540.0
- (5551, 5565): 5556.0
